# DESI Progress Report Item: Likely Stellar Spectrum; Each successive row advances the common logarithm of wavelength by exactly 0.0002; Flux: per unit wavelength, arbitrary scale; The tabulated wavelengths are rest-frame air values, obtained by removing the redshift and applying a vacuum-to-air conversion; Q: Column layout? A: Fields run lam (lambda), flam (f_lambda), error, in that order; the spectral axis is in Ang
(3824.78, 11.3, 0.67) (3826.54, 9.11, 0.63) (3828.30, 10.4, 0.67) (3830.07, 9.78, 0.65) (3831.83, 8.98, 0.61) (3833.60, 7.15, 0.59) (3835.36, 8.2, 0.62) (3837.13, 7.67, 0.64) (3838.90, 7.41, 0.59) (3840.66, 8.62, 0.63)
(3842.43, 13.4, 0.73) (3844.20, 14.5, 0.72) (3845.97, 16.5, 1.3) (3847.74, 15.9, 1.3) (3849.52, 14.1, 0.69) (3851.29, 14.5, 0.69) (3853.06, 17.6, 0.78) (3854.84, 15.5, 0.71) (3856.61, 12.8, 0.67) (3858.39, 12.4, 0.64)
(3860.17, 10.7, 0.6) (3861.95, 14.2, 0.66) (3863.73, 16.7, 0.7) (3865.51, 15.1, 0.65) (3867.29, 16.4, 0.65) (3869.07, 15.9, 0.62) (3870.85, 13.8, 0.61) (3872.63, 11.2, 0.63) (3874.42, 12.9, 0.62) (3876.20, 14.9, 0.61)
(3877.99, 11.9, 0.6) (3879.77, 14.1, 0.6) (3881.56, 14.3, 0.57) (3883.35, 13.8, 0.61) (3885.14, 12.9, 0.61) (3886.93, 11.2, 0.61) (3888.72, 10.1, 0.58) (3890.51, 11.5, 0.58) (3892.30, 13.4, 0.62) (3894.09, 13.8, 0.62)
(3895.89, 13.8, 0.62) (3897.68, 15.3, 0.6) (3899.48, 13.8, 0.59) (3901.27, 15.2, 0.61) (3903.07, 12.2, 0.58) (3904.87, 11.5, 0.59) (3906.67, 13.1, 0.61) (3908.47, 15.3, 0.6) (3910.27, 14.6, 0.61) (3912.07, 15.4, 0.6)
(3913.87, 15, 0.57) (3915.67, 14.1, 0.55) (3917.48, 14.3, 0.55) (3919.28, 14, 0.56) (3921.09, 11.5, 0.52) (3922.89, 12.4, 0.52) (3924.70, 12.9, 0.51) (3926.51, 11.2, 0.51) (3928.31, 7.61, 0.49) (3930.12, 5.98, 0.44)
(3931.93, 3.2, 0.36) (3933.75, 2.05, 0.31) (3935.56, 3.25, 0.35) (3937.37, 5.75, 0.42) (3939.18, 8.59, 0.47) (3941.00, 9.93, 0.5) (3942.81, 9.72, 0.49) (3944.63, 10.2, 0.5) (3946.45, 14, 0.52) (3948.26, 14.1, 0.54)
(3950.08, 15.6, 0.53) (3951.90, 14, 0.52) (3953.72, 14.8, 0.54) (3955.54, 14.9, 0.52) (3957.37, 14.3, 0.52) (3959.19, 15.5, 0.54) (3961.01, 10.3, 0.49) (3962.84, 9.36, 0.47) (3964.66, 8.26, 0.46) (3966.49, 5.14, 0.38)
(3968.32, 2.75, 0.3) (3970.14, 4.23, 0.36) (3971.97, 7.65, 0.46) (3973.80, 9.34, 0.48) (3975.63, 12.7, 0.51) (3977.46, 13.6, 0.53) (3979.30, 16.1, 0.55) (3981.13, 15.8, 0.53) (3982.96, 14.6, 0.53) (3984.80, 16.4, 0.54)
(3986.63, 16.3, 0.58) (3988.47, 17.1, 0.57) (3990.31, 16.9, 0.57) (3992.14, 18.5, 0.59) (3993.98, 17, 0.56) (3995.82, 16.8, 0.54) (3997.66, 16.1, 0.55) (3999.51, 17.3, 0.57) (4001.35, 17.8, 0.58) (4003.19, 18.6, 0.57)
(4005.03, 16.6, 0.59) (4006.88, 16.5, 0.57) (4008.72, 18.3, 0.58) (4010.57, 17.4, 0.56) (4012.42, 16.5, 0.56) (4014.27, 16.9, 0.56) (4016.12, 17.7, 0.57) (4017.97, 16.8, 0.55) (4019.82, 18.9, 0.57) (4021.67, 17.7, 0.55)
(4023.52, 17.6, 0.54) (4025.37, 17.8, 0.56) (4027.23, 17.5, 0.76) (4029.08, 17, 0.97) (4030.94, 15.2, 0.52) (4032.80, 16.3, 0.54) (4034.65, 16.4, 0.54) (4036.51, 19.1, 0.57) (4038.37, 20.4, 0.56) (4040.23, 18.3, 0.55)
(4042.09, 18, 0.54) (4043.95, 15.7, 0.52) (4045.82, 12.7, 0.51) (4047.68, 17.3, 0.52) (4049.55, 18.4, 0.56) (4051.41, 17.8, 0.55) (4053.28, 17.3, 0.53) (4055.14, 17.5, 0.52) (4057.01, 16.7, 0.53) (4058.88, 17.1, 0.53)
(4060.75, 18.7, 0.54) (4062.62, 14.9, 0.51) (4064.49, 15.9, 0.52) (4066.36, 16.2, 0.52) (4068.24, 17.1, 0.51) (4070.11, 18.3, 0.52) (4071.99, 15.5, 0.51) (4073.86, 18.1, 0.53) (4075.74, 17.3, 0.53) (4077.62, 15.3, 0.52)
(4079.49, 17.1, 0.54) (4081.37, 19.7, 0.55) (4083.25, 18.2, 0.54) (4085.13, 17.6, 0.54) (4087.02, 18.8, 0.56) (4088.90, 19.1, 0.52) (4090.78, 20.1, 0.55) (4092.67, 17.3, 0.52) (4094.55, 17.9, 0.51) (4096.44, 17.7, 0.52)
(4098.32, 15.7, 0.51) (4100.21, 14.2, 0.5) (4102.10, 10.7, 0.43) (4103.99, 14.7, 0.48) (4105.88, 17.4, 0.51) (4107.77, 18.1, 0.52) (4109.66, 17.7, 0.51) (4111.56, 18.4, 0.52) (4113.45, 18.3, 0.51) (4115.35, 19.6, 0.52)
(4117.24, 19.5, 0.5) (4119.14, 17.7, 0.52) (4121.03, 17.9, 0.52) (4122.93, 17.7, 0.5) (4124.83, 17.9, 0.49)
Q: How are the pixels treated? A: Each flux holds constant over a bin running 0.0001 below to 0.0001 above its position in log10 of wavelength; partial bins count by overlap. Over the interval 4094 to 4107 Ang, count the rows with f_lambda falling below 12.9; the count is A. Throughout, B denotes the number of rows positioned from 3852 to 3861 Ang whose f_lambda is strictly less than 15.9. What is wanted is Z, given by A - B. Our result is -3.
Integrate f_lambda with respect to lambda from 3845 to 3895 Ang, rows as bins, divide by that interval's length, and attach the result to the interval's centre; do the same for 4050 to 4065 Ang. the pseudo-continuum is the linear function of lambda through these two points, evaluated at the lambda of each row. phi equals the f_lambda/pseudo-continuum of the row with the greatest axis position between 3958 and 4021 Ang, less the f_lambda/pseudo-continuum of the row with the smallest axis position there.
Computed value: 0.14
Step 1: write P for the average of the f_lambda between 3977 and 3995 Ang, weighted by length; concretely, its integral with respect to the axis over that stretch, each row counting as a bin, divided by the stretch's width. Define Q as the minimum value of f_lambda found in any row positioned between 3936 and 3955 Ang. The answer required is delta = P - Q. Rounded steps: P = 16.3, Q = 5.75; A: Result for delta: 10.6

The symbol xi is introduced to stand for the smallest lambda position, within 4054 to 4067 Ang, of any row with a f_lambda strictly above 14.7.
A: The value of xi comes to 4055.14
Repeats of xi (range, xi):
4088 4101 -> 4088.90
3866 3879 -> 3867.29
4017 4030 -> 4017.97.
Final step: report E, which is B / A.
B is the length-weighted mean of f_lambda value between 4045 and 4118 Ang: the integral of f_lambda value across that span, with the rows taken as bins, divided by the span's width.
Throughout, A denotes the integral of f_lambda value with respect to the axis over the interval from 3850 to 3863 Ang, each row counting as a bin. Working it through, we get 0.094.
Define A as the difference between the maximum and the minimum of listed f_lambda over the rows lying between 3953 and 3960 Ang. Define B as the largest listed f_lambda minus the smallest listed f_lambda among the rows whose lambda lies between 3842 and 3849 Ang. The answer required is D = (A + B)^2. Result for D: 18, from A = 1.2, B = 3.1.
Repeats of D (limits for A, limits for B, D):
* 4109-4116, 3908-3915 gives 7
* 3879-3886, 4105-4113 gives 6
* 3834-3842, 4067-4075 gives 16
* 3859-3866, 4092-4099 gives 67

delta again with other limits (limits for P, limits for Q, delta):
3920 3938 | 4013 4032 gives -7.5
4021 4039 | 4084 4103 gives 6.8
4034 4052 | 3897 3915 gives 5.9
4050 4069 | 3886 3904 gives 6.9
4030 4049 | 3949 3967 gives 11.8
